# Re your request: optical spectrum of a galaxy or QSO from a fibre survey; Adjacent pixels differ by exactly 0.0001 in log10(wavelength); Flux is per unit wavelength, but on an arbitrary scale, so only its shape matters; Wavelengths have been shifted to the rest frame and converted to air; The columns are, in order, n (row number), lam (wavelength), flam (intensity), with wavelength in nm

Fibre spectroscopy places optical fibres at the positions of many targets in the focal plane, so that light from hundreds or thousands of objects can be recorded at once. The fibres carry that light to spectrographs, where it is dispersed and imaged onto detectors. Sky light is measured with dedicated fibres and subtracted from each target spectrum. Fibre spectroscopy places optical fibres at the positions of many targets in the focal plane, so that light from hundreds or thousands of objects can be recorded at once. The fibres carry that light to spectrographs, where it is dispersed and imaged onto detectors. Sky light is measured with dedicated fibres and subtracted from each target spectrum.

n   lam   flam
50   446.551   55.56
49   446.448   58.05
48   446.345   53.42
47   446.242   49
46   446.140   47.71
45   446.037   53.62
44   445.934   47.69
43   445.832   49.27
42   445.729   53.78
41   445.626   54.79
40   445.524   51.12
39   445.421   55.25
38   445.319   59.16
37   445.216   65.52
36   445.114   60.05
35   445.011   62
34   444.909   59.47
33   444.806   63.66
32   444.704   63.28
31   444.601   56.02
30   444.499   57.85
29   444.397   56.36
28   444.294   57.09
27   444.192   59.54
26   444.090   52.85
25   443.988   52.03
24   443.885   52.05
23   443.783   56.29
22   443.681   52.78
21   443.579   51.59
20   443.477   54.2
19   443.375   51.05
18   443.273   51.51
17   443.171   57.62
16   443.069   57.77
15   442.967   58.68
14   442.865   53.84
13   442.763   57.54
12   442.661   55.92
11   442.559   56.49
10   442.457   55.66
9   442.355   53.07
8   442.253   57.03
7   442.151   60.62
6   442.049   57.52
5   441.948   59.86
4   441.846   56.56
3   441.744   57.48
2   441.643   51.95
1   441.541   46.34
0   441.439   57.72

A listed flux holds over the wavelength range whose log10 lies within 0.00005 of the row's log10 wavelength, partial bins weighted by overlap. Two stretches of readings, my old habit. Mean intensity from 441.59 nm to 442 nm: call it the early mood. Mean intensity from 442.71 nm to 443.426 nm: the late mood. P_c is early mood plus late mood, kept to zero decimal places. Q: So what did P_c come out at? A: 112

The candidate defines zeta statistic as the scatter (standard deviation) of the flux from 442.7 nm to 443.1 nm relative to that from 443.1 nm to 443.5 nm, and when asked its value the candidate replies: 0.71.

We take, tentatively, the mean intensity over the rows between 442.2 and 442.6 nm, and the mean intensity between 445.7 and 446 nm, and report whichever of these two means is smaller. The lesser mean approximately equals 50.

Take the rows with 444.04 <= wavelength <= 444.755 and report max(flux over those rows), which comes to 63.28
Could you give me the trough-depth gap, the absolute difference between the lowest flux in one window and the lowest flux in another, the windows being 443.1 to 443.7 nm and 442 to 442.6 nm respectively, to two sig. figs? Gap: 2.0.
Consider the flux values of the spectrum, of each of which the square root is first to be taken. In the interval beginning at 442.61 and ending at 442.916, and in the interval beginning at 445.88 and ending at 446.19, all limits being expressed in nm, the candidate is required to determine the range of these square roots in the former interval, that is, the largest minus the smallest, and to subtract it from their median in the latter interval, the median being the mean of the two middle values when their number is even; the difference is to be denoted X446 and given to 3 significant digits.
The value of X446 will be 6.66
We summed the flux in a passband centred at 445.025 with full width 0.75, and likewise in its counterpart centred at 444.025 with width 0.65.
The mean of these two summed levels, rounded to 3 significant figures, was 381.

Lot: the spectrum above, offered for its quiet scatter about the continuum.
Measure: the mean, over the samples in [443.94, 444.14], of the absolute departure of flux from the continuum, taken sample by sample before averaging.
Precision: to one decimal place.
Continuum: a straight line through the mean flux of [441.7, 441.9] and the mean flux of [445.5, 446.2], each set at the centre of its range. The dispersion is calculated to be 1.3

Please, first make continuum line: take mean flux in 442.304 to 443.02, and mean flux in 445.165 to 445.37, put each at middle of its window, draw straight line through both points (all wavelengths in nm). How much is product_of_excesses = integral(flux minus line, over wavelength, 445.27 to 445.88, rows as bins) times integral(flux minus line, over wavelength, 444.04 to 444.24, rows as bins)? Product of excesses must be 4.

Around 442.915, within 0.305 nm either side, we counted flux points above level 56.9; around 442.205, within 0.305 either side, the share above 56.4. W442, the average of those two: 2.3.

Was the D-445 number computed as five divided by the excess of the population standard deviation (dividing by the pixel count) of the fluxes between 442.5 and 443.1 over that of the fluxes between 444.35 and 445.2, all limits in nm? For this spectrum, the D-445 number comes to -4.1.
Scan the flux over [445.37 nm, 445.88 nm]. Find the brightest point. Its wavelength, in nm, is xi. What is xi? 445.421 nm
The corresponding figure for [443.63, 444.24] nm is 444.192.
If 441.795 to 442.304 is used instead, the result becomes 442.151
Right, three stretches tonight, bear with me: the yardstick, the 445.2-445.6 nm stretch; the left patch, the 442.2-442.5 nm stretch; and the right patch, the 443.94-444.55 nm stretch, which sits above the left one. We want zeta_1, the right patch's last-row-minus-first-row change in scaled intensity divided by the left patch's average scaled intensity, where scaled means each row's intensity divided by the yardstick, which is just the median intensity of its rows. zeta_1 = 0.11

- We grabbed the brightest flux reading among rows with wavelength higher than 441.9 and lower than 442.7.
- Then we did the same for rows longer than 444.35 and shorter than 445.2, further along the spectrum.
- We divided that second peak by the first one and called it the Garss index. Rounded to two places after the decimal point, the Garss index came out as 1.05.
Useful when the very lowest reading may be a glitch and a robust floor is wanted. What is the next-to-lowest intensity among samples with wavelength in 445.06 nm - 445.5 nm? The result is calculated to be 59.16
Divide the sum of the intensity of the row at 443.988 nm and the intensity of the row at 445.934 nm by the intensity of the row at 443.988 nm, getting 1.92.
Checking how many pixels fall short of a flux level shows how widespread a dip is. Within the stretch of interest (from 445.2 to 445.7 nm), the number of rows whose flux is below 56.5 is 3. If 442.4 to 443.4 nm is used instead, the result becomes 6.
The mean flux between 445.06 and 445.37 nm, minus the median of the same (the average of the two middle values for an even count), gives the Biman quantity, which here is 1.5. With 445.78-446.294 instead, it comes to 0.5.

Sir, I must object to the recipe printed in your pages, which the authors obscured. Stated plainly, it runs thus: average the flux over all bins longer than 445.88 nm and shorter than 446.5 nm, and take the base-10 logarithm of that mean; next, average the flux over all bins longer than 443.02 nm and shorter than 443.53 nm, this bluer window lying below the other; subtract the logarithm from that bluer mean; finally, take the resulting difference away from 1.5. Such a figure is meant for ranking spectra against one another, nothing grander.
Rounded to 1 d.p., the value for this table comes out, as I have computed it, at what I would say -51.2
